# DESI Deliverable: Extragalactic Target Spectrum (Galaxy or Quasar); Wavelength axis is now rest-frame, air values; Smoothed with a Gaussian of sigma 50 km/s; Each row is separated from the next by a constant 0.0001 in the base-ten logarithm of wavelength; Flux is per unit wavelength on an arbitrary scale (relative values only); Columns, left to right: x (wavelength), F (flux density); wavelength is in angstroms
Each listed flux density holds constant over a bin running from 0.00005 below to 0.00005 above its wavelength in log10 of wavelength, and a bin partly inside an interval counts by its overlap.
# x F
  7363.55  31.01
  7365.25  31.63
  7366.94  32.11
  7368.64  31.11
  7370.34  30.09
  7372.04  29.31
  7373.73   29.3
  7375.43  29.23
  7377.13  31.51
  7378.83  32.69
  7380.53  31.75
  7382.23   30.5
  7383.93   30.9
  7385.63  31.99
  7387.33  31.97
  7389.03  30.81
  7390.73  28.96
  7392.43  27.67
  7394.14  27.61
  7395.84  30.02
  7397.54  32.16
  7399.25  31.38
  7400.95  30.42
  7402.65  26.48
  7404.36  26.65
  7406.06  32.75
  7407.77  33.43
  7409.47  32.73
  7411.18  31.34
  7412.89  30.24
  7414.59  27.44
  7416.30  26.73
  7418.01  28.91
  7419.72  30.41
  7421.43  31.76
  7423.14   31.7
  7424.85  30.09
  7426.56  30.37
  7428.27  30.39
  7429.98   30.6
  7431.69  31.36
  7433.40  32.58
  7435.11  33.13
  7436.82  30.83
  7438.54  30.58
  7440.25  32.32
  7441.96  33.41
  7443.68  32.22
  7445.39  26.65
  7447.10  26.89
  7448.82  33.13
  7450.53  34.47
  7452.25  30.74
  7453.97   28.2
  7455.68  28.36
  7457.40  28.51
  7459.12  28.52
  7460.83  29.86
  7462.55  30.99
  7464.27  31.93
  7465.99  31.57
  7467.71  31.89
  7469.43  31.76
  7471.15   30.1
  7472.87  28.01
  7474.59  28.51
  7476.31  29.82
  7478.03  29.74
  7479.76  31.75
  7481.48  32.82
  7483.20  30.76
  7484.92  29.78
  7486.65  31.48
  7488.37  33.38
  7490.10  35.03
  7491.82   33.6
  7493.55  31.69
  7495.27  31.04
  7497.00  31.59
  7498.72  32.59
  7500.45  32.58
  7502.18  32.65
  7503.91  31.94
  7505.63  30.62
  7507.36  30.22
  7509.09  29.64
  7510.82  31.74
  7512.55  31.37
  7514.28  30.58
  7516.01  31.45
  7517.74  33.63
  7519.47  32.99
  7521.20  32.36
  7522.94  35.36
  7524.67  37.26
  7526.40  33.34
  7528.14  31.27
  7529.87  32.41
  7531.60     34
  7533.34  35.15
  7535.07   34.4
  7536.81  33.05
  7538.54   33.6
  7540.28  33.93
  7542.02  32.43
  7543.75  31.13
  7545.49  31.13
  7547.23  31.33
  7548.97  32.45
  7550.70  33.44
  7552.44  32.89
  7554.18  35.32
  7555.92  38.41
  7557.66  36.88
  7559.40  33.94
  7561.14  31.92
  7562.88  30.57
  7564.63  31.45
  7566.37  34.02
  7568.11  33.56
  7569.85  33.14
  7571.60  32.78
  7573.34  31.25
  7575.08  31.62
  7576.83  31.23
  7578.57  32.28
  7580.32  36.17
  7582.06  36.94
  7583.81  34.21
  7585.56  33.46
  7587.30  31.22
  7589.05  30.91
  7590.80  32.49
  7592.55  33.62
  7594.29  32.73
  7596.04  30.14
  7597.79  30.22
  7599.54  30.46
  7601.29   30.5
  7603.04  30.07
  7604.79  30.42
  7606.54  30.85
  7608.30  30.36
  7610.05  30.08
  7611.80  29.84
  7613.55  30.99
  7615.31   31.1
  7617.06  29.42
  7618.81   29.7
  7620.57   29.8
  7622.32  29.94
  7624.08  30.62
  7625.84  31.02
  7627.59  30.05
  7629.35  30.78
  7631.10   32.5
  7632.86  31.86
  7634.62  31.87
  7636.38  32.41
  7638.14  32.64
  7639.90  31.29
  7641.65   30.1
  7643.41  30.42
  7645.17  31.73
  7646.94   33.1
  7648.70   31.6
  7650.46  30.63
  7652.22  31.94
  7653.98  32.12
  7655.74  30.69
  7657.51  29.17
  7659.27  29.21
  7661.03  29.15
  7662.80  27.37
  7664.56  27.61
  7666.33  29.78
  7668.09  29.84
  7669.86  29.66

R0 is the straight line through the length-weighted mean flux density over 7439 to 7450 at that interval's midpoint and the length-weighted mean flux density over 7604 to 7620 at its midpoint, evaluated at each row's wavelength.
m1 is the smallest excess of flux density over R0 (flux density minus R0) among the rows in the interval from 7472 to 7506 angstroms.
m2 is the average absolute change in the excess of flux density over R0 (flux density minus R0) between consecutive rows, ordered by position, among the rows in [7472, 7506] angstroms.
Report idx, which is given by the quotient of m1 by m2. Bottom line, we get -2.5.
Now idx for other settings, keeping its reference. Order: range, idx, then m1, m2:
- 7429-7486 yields -3.0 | -4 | 1.41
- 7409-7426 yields -3.0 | -4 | 1.41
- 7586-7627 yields -1.4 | -1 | 0.62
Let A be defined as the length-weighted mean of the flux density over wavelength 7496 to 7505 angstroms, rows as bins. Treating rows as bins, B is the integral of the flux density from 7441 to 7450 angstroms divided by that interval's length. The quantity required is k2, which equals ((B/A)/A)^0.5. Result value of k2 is 0.172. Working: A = 32.2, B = 30.6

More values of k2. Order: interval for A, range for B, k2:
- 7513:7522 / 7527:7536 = 0.180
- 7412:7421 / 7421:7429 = 0.192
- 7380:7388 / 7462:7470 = 0.179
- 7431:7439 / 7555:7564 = 0.184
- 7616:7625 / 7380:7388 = 0.187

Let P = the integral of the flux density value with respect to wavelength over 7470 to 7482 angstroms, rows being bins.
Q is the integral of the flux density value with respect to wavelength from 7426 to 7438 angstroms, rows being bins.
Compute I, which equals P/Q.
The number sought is 0.96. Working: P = 361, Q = 376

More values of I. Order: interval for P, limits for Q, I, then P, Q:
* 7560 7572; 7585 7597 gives 1.01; 390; 385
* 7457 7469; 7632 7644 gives 0.97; 367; 379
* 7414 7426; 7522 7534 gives 0.87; 355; 409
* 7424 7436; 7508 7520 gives 0.99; 375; 379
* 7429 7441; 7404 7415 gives 1.11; 379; 341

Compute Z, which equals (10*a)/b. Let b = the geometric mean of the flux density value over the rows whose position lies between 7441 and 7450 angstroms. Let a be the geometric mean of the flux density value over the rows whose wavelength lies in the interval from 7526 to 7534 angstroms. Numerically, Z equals 11.0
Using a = 33.2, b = 30.30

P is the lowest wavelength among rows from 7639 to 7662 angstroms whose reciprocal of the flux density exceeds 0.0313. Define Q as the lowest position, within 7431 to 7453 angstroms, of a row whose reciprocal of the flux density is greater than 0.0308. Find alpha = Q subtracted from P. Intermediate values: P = 7639.90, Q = 7431.69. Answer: 208.2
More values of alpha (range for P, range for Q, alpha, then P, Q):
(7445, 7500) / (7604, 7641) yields -159.4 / 7445.39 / 7604.79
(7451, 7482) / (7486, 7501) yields -34.4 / 7452.25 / 7486.65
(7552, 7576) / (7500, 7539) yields 57.2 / 7561.14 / 7503.91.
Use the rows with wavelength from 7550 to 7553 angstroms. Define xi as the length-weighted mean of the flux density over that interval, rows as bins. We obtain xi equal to 33.2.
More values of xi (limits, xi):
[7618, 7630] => 30.2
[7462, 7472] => 31.4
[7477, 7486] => 30.9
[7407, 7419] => 30.1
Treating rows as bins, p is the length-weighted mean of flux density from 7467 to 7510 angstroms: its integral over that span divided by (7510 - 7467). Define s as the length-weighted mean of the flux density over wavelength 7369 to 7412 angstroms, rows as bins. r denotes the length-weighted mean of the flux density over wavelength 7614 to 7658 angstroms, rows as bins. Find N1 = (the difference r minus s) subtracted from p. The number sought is 30.7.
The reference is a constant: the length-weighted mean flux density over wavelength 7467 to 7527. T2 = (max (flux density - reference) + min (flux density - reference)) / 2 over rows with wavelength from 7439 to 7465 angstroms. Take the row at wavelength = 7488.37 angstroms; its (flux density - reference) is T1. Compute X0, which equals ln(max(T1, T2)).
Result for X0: 0.46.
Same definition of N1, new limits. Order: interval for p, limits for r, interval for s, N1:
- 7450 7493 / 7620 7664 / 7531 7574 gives 33.3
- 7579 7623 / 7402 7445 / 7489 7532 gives 33.2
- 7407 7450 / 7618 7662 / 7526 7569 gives 33.1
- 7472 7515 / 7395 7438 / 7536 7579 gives 33.7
